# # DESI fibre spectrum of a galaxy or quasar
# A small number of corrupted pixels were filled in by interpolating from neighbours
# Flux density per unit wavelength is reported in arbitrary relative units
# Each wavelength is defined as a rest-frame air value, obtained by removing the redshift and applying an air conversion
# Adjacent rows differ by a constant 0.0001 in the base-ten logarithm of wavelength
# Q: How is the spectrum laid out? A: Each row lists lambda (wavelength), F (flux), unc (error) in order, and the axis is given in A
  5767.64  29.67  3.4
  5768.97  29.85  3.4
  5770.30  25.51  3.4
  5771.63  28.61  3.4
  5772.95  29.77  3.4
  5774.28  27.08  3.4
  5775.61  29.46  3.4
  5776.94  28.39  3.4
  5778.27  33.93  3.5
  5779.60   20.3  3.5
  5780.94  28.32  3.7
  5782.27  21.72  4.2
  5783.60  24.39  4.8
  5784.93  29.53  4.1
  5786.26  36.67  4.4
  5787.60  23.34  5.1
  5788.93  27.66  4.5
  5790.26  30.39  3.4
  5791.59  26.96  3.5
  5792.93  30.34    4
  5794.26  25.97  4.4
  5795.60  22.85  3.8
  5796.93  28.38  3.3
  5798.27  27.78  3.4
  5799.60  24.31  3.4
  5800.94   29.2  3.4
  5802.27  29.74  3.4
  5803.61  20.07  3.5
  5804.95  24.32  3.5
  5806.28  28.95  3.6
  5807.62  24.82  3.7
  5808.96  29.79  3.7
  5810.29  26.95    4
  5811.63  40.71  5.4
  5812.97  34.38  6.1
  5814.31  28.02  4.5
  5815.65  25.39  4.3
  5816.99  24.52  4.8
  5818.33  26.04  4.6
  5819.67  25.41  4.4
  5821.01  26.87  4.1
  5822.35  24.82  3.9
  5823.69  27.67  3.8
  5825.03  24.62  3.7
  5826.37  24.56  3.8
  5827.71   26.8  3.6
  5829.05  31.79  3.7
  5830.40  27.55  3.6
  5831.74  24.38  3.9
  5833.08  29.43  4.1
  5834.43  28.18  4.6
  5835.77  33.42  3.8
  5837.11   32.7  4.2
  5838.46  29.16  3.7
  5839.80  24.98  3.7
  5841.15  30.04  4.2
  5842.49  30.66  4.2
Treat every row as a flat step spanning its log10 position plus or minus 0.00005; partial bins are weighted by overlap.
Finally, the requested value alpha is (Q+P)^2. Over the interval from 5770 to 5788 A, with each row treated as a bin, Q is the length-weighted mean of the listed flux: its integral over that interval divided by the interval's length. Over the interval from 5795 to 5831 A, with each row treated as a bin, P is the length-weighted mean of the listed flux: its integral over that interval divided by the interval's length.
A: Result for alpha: 3028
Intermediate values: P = 27.3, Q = 27.75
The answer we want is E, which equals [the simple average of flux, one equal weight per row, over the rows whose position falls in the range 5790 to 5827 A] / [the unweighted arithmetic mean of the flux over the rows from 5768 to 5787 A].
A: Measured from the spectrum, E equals 0.97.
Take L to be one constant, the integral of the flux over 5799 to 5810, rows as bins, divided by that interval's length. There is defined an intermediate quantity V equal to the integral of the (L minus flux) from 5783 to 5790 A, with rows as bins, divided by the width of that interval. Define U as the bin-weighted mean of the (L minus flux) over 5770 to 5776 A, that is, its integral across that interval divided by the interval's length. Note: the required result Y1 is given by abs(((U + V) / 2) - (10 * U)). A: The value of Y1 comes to 16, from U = -1.7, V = -2.0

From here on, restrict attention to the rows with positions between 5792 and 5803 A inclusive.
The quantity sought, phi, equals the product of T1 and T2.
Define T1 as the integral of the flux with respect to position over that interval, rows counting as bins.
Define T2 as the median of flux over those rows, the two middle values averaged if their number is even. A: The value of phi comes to 8420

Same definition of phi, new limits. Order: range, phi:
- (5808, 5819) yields 8872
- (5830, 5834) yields 2992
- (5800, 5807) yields 5341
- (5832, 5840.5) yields 7316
